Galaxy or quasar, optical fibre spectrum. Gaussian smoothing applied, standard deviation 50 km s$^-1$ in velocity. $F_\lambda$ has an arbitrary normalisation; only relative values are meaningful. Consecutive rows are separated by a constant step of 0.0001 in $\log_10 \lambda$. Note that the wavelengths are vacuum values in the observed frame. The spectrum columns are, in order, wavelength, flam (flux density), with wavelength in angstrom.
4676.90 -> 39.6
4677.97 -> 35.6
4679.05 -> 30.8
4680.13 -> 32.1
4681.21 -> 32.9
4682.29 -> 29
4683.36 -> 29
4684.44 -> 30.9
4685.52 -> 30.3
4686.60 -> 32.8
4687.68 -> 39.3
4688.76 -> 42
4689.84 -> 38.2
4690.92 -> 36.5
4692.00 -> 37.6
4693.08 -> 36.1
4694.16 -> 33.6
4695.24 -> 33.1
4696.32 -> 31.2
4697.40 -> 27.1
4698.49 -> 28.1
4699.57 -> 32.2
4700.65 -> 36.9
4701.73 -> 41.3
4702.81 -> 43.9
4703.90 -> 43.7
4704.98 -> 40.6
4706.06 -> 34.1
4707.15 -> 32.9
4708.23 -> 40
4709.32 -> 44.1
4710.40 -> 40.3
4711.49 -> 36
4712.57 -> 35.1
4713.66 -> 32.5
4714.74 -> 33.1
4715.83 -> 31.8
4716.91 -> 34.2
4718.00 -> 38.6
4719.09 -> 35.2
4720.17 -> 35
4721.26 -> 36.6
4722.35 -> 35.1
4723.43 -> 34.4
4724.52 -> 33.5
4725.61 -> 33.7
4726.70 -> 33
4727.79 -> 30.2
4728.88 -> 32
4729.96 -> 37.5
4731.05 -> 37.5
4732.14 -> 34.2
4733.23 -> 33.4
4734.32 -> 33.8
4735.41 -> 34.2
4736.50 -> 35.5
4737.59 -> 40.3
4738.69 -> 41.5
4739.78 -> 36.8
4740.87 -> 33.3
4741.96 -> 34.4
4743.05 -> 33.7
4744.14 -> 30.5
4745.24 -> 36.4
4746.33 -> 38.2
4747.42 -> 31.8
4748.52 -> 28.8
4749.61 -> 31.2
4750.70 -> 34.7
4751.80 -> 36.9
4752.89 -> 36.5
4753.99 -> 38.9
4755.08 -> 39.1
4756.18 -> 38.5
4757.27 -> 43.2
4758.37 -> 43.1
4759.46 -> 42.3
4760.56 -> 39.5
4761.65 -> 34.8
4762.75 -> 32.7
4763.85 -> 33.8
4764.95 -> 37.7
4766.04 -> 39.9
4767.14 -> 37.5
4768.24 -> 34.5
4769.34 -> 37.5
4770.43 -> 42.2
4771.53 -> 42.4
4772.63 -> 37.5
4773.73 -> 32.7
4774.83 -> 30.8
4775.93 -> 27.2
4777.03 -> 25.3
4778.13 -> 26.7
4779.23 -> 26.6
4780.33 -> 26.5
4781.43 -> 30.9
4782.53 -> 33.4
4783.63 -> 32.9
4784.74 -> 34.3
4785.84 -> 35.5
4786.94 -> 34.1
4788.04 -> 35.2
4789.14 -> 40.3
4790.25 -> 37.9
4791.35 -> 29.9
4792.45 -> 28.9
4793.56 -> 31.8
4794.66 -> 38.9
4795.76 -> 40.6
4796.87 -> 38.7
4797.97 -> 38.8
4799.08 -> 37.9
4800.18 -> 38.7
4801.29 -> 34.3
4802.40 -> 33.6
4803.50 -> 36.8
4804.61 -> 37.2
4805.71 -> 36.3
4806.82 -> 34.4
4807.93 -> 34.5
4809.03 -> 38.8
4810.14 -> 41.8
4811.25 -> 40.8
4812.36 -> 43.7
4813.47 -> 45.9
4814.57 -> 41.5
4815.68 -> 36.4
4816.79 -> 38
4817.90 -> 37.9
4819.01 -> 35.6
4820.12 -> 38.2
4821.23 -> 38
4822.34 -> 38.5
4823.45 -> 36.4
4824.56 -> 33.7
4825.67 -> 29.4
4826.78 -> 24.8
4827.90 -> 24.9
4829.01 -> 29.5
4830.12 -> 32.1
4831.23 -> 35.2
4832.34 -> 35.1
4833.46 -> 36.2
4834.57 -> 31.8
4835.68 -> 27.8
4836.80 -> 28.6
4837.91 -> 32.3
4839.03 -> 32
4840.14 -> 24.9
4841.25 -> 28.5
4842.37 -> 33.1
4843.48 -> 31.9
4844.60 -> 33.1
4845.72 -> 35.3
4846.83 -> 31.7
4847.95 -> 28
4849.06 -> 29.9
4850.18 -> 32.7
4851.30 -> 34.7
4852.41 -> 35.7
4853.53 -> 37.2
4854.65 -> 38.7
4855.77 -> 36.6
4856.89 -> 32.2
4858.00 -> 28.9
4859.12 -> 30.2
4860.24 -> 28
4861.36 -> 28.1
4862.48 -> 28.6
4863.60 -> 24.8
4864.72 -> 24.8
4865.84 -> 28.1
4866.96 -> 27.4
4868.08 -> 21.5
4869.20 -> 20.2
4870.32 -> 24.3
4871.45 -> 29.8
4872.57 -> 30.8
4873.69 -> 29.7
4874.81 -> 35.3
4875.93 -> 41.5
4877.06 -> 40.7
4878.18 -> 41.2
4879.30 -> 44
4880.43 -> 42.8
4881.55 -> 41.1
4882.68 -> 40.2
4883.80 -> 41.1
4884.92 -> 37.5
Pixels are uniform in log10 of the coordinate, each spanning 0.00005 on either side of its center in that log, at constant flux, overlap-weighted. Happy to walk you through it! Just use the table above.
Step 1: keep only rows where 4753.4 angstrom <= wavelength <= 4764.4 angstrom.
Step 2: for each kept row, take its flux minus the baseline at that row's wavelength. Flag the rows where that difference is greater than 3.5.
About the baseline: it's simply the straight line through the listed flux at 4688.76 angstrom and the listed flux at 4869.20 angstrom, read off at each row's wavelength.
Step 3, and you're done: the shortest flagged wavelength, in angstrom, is 4753.99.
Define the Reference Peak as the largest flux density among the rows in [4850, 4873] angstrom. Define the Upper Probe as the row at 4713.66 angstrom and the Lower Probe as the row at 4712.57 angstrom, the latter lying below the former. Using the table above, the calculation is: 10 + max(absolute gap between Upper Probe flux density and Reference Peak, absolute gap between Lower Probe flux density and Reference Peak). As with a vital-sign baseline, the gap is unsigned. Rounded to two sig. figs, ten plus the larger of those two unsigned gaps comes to 16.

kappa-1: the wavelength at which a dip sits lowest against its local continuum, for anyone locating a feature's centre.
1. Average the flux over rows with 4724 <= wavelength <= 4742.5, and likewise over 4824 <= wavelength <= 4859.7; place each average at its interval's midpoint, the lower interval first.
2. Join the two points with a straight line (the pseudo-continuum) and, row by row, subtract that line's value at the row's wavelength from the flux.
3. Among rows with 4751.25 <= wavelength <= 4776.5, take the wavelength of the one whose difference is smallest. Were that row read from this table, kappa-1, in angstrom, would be 4775.93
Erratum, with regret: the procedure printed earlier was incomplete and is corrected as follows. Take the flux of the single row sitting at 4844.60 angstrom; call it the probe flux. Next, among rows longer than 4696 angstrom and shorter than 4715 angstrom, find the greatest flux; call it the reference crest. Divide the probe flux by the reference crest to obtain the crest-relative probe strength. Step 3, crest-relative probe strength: 0.75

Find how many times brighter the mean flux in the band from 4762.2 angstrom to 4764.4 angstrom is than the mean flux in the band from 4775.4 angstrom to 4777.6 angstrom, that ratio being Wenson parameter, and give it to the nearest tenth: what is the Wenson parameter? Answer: 1.3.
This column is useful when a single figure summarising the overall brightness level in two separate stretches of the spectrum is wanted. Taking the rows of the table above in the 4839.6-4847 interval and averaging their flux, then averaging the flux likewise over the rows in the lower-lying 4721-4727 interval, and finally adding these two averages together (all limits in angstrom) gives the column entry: 66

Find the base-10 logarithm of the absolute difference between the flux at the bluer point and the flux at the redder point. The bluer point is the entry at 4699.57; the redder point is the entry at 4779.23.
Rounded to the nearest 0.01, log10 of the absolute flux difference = 0.75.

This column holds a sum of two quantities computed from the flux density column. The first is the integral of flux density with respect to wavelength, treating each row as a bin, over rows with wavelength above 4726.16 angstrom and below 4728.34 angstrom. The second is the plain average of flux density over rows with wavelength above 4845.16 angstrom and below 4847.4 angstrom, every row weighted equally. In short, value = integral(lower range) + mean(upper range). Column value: 102.3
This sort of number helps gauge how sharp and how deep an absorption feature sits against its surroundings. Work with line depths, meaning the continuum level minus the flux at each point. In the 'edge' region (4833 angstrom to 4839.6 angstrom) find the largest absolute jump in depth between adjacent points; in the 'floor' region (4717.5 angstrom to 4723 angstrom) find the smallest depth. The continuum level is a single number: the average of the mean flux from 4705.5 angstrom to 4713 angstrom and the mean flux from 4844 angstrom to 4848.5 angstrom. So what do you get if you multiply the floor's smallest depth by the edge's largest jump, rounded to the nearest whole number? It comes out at -17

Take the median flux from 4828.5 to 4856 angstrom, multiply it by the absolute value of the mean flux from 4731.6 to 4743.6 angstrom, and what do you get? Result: 1148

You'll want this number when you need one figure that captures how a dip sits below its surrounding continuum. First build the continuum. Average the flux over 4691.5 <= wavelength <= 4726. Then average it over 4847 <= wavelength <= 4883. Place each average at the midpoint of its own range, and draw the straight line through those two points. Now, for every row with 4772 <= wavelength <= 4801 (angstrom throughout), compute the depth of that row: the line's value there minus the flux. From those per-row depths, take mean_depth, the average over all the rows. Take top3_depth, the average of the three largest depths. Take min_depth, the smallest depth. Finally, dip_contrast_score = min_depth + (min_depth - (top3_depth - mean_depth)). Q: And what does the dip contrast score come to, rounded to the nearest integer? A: -21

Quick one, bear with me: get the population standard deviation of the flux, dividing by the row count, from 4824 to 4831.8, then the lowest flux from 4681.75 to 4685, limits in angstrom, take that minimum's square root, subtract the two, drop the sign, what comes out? 1.6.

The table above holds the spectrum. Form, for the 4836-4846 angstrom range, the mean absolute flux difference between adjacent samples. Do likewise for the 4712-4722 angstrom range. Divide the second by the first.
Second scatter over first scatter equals 0.69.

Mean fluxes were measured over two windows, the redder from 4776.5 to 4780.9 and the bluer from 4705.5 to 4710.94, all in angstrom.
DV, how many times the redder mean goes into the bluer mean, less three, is -1.54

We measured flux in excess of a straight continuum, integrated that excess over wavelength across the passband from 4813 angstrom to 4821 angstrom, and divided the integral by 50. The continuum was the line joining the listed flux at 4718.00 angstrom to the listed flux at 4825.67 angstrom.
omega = 1.4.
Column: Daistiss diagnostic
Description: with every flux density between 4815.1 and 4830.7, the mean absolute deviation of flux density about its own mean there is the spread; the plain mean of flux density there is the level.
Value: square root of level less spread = 5.5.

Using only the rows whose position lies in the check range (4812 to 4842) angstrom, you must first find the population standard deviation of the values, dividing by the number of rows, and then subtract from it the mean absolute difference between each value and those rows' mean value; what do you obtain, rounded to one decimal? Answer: 0.9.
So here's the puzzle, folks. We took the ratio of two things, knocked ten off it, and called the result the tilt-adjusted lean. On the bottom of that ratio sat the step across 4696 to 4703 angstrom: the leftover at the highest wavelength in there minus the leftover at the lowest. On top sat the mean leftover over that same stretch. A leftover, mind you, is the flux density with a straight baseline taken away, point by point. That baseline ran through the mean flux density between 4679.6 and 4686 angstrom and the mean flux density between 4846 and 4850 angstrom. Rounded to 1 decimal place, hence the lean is -9.7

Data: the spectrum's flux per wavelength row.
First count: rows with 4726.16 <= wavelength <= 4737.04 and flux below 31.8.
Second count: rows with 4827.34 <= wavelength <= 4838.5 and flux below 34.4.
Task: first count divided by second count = 0.14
